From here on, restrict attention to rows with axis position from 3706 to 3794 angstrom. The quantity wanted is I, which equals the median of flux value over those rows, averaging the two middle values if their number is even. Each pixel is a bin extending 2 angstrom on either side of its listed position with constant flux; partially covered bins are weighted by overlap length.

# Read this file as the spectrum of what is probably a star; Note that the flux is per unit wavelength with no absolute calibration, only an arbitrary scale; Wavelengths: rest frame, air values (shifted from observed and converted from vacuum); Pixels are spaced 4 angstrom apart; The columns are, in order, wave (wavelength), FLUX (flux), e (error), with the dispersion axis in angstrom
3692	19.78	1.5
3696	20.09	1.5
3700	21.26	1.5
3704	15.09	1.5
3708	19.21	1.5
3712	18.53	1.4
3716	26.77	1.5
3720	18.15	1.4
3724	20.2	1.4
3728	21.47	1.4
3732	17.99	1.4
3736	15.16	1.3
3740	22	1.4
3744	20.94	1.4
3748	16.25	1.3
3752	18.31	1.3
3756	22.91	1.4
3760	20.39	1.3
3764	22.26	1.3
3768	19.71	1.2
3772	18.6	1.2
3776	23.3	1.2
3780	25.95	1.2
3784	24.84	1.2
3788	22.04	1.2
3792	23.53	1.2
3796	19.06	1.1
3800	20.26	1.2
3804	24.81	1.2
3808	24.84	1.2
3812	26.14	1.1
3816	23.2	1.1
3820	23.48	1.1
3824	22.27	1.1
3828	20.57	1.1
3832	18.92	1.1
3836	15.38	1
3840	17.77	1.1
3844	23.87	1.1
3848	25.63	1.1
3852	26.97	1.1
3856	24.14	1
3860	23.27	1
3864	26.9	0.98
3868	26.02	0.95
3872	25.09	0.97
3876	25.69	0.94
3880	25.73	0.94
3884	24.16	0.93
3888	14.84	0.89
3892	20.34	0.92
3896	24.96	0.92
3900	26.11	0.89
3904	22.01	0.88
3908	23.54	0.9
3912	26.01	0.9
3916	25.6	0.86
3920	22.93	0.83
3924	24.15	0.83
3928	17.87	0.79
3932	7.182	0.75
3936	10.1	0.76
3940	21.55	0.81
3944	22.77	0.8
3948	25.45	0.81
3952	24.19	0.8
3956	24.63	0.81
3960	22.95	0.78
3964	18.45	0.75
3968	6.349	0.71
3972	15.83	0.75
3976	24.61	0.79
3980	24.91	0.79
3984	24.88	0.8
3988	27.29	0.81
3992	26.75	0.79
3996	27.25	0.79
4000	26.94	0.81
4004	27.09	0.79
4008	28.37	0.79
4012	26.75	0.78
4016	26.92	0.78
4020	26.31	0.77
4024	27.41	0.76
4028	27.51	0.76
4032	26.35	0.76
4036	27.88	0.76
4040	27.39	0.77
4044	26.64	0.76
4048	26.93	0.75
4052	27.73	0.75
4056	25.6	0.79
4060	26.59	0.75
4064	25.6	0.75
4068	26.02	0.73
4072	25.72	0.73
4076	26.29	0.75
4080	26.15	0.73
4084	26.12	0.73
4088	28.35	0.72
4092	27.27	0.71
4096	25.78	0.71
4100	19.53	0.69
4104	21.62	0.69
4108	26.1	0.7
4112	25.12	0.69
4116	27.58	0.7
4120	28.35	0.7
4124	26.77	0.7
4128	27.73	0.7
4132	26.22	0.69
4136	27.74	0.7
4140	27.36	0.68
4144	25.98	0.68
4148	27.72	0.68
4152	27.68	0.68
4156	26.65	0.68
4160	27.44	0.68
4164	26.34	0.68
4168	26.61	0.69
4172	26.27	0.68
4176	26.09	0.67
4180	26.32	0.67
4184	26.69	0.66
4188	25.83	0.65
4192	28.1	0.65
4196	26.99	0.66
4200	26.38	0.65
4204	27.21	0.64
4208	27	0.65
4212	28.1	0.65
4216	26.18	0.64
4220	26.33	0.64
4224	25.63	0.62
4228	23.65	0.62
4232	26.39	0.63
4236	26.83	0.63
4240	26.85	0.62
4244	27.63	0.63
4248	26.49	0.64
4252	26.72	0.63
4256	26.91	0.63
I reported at 20.7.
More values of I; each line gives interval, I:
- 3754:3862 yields 23.2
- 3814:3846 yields 21.4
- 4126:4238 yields 26.6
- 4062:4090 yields 26.1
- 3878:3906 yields 24.2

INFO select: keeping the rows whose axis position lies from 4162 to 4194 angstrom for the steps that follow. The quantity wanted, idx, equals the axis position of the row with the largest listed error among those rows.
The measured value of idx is 4168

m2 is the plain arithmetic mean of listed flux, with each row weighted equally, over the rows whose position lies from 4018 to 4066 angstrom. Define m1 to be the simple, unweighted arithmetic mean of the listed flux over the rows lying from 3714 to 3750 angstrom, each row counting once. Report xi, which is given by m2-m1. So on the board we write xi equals 6.9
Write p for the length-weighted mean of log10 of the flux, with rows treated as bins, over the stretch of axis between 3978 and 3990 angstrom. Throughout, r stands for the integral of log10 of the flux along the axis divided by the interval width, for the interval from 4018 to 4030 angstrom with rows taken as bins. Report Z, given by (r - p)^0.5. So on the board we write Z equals 0.152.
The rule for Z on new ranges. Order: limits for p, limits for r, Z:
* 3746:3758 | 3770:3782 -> 0.269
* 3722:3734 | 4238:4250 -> 0.366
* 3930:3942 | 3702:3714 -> 0.423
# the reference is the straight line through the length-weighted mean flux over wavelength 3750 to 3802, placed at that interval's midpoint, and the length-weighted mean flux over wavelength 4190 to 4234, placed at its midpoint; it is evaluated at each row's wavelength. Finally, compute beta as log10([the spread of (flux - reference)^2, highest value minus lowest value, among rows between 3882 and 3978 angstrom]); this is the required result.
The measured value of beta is 2.5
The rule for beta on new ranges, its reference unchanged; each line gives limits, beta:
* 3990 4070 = 1.2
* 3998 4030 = 1.1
